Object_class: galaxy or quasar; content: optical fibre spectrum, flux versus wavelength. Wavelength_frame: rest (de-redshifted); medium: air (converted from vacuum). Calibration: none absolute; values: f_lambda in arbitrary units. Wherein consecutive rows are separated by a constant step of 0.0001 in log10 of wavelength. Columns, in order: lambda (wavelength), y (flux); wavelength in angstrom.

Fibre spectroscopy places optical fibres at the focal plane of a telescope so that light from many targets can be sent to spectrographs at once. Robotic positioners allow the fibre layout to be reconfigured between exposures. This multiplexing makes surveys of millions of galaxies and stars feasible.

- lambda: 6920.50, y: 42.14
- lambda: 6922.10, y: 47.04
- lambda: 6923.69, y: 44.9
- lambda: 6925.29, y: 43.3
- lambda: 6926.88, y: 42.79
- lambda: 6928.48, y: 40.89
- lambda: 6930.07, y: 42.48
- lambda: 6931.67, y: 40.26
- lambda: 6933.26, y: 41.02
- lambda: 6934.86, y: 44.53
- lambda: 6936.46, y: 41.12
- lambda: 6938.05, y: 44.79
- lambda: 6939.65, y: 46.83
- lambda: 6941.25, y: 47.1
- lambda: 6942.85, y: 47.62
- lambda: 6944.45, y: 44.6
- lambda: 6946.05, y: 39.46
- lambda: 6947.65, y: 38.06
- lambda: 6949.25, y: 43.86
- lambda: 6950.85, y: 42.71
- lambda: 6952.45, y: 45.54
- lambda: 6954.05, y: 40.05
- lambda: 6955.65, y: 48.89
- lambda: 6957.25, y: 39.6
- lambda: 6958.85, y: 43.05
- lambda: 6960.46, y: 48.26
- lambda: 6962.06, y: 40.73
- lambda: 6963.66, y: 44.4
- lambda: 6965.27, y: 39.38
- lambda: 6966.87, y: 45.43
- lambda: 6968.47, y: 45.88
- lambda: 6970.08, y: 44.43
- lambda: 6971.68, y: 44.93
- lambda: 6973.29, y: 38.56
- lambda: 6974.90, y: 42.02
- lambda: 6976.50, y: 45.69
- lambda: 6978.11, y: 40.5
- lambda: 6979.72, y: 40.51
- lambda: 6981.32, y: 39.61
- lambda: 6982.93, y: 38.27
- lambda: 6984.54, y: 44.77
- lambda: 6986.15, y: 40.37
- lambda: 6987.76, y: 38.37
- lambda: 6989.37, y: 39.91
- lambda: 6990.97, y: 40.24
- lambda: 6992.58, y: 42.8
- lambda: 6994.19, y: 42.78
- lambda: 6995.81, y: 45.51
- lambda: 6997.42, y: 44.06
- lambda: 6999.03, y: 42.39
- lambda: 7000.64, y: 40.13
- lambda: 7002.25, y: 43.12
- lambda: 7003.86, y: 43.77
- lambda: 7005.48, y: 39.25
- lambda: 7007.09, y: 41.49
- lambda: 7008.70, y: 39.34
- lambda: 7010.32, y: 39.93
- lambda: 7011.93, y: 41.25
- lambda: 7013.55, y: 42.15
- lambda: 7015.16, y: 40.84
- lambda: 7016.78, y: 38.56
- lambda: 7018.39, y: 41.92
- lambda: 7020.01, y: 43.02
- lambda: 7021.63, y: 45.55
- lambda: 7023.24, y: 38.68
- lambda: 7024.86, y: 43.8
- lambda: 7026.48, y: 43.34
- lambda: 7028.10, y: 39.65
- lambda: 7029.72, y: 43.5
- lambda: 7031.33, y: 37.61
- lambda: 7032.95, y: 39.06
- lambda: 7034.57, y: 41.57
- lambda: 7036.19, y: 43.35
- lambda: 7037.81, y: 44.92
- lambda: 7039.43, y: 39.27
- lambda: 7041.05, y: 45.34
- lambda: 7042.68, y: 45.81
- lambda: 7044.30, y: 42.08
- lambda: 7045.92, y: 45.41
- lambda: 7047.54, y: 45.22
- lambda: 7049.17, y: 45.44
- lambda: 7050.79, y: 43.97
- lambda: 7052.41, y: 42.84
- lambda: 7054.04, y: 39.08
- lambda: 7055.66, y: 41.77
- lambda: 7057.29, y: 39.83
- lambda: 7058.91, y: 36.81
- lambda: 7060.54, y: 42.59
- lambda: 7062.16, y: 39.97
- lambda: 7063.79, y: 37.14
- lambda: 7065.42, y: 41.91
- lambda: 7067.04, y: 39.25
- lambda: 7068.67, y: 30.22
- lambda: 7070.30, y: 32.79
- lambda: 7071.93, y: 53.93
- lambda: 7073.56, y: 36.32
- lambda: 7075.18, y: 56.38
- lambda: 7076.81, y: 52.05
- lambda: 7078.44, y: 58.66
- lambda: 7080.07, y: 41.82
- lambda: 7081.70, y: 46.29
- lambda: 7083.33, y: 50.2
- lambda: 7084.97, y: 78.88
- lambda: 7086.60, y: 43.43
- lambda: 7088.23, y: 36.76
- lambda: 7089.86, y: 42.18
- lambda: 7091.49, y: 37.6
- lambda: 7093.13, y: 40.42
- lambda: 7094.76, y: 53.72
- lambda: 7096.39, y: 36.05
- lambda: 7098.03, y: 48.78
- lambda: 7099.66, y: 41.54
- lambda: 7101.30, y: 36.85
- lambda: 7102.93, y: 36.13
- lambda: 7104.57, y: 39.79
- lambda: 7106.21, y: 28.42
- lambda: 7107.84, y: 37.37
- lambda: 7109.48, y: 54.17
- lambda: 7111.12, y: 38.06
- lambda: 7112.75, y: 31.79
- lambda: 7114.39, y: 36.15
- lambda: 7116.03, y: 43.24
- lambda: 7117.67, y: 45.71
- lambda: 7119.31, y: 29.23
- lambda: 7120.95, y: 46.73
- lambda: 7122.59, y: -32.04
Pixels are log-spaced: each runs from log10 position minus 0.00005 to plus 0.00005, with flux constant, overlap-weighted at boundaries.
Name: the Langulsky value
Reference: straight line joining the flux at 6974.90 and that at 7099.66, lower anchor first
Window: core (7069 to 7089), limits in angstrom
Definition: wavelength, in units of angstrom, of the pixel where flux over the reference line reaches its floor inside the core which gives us 7070.30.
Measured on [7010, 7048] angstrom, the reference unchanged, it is 7031.33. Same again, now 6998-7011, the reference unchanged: 7005.48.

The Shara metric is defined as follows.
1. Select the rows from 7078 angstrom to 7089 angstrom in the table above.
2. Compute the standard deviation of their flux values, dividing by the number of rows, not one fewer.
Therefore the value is 13.1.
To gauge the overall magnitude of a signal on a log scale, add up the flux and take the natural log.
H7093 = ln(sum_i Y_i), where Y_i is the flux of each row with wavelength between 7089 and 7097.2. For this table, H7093 5.35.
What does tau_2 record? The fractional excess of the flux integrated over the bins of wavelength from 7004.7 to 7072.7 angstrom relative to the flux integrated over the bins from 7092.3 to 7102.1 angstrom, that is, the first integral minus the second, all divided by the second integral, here 5.7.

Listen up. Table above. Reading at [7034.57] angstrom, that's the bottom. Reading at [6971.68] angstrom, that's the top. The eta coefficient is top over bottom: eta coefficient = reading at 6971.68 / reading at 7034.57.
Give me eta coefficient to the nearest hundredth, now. 1.08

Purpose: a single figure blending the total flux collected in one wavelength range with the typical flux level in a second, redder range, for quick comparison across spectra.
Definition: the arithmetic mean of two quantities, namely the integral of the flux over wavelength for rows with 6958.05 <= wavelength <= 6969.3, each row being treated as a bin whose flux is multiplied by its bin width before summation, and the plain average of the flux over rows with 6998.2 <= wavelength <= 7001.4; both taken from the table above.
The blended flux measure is 267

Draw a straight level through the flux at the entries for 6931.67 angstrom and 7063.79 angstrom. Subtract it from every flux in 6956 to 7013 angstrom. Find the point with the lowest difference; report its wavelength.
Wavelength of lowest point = 6982.93 angstrom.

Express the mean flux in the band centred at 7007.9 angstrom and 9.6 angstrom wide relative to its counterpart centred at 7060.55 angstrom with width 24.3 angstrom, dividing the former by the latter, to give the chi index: 1.01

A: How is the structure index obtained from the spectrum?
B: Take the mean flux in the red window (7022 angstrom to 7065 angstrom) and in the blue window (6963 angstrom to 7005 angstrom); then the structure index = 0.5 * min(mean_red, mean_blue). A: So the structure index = 20.9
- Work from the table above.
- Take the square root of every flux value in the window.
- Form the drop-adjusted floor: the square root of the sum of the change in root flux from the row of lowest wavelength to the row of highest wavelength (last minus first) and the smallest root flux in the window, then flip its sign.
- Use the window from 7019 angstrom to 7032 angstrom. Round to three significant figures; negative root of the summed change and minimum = -2.39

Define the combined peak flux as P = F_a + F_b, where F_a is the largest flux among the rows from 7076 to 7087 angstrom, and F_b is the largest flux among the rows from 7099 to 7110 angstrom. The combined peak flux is 133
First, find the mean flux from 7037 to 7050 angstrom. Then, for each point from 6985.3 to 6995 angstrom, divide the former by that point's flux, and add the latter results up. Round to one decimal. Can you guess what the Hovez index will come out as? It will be 6.5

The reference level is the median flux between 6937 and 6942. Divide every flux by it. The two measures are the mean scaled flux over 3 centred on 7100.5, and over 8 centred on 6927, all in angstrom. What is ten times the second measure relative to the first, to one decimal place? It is 10.9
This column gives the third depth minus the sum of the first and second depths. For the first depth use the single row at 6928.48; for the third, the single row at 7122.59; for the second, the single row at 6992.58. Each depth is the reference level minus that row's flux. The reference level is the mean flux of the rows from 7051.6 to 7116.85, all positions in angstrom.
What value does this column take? 73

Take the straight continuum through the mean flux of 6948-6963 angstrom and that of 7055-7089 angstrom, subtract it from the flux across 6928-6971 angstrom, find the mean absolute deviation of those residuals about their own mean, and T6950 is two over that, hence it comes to 0.78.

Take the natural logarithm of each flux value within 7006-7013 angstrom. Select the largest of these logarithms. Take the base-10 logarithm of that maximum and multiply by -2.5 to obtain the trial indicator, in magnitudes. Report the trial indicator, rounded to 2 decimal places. -1.43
